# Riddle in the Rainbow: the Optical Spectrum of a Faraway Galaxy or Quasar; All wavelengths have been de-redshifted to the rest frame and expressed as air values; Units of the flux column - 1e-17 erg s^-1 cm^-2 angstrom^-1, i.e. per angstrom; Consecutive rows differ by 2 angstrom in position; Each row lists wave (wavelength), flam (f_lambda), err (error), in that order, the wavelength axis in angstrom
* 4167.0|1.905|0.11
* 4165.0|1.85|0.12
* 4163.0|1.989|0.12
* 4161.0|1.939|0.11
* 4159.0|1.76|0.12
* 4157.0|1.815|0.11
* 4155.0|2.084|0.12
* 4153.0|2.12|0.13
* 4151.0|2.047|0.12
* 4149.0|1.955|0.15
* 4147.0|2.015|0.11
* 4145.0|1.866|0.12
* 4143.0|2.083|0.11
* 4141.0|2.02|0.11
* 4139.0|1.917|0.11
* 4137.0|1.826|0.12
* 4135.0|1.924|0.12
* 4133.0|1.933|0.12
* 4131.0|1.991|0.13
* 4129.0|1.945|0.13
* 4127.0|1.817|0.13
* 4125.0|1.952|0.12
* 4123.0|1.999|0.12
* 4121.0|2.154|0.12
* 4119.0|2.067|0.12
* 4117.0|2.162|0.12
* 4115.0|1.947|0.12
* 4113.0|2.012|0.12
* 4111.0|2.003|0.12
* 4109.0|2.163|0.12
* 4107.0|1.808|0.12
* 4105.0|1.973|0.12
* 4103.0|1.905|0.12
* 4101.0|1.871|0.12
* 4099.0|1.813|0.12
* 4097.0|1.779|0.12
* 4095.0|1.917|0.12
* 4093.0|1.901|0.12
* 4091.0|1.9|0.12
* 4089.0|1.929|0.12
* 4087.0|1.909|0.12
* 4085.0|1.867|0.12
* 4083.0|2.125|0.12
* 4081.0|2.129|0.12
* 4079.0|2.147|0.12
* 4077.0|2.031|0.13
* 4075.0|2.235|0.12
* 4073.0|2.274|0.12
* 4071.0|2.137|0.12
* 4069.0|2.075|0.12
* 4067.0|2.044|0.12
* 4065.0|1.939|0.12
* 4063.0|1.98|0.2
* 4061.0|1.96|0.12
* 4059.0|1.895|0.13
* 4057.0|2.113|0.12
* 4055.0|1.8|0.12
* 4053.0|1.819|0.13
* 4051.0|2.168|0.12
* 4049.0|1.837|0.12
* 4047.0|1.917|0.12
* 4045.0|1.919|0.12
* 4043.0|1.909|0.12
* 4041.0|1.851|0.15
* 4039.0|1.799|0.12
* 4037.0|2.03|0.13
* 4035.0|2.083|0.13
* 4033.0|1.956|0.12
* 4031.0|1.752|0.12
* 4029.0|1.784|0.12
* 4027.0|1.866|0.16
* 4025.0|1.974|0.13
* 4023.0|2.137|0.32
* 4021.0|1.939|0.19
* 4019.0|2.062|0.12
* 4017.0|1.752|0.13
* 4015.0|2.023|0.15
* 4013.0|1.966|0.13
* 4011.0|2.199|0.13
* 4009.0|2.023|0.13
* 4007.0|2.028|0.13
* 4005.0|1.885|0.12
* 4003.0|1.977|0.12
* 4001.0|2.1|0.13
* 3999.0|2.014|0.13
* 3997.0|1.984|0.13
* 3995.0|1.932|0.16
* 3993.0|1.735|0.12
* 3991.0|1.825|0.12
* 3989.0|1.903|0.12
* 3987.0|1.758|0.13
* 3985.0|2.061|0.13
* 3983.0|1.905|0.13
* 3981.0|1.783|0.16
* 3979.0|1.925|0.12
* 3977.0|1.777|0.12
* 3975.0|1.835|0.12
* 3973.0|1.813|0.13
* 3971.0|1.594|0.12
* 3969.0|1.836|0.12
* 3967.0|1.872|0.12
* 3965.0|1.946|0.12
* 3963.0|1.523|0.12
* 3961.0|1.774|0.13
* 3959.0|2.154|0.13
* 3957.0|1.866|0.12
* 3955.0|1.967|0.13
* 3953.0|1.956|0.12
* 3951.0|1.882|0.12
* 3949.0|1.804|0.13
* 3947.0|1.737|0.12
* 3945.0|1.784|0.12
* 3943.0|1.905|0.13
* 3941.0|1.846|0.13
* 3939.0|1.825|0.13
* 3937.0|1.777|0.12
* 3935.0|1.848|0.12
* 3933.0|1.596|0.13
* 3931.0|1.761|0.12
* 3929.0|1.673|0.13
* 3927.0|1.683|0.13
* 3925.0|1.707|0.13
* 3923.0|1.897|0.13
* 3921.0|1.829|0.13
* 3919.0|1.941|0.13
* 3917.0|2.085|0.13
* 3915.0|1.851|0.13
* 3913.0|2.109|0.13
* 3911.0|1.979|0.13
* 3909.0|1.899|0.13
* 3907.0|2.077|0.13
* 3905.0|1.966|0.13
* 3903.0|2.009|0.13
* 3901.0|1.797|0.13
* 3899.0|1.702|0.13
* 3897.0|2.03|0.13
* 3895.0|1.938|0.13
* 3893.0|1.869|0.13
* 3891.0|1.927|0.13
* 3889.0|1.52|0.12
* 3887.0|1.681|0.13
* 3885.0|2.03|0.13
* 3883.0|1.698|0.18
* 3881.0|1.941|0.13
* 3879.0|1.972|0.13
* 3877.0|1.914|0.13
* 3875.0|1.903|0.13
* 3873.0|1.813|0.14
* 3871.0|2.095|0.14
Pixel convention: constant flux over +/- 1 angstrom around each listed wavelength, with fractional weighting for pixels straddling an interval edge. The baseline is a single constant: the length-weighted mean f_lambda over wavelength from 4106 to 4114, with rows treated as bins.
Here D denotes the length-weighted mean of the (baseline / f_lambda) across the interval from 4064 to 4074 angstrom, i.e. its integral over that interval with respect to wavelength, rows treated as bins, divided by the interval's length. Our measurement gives 0.956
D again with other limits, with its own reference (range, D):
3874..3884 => 1.062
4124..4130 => 1.049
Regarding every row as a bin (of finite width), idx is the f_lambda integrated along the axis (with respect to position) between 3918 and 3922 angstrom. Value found 8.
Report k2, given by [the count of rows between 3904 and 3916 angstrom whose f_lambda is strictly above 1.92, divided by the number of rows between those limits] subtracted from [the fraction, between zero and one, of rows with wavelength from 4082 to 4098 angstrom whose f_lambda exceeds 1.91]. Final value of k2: -0.29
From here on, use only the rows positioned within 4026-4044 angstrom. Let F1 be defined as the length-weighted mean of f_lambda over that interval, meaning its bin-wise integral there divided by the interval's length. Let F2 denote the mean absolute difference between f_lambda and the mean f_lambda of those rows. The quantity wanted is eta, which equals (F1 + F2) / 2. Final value 0.99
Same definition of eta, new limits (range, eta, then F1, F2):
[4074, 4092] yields 1.07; 2.03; 0.115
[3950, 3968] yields 1.00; 1.88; 0.110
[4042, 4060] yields 1.01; 1.93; 0.093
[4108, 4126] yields 1.06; 2.05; 0.076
